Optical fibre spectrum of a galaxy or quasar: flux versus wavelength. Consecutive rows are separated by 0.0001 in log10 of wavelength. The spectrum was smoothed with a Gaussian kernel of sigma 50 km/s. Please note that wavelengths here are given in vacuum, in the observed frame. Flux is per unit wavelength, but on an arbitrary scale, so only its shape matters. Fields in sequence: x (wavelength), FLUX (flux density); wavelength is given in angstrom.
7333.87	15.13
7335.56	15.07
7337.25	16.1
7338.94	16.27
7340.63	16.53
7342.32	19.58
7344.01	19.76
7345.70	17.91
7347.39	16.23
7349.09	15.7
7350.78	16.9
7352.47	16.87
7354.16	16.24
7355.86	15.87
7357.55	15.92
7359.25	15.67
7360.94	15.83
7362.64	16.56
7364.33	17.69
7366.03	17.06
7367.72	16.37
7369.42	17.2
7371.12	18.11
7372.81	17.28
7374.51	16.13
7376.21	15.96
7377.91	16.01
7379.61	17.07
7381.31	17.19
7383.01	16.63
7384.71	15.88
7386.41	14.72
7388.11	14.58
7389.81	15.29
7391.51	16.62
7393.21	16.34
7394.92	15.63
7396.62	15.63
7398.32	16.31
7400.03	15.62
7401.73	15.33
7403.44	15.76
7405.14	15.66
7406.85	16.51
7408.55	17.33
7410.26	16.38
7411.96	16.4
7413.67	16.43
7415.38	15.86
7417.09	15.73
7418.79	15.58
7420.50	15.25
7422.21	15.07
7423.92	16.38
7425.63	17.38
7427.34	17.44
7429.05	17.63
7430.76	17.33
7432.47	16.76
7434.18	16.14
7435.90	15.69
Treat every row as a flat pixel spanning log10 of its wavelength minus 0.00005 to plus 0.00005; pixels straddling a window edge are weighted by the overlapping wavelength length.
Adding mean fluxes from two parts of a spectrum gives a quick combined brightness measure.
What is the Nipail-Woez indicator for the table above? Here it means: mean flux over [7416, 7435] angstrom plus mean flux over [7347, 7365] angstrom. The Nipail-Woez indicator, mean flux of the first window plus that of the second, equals 32.7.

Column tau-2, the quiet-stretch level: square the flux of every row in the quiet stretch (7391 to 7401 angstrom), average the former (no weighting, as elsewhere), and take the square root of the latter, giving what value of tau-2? 16.0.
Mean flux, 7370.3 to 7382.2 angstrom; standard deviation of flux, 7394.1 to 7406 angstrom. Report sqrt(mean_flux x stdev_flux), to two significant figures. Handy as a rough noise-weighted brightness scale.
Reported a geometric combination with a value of 2.2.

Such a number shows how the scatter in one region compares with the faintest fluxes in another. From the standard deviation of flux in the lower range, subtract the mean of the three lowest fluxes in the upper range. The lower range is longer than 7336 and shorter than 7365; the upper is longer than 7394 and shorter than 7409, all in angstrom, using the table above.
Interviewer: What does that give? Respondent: -14.3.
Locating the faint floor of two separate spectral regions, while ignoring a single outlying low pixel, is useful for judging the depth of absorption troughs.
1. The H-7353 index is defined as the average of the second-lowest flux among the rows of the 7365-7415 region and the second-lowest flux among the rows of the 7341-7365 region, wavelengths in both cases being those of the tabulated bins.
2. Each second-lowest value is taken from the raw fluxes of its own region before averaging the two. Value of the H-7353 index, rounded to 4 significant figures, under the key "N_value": 15.21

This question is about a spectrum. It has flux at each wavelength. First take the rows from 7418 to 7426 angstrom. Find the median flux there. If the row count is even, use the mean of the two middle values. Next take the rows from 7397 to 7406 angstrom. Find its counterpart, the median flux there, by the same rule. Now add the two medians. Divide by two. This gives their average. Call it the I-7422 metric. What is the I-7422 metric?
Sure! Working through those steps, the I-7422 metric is 15.6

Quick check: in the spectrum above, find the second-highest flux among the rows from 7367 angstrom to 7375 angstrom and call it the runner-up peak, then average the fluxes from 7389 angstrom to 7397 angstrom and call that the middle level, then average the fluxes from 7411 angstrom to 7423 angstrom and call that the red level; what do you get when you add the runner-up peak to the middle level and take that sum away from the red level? -17.4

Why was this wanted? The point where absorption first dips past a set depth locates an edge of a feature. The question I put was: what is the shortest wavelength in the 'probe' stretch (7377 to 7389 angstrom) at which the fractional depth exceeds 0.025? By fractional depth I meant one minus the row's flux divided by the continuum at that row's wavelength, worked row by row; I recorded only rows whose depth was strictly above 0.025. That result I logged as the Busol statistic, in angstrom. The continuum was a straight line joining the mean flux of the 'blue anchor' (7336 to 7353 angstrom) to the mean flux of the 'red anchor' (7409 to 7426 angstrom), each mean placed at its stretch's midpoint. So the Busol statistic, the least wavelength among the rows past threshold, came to 7377.91 angstrom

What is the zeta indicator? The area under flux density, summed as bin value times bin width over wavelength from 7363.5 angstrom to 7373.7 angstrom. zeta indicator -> 176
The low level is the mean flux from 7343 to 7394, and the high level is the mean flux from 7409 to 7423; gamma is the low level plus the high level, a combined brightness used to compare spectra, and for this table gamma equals 32.4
